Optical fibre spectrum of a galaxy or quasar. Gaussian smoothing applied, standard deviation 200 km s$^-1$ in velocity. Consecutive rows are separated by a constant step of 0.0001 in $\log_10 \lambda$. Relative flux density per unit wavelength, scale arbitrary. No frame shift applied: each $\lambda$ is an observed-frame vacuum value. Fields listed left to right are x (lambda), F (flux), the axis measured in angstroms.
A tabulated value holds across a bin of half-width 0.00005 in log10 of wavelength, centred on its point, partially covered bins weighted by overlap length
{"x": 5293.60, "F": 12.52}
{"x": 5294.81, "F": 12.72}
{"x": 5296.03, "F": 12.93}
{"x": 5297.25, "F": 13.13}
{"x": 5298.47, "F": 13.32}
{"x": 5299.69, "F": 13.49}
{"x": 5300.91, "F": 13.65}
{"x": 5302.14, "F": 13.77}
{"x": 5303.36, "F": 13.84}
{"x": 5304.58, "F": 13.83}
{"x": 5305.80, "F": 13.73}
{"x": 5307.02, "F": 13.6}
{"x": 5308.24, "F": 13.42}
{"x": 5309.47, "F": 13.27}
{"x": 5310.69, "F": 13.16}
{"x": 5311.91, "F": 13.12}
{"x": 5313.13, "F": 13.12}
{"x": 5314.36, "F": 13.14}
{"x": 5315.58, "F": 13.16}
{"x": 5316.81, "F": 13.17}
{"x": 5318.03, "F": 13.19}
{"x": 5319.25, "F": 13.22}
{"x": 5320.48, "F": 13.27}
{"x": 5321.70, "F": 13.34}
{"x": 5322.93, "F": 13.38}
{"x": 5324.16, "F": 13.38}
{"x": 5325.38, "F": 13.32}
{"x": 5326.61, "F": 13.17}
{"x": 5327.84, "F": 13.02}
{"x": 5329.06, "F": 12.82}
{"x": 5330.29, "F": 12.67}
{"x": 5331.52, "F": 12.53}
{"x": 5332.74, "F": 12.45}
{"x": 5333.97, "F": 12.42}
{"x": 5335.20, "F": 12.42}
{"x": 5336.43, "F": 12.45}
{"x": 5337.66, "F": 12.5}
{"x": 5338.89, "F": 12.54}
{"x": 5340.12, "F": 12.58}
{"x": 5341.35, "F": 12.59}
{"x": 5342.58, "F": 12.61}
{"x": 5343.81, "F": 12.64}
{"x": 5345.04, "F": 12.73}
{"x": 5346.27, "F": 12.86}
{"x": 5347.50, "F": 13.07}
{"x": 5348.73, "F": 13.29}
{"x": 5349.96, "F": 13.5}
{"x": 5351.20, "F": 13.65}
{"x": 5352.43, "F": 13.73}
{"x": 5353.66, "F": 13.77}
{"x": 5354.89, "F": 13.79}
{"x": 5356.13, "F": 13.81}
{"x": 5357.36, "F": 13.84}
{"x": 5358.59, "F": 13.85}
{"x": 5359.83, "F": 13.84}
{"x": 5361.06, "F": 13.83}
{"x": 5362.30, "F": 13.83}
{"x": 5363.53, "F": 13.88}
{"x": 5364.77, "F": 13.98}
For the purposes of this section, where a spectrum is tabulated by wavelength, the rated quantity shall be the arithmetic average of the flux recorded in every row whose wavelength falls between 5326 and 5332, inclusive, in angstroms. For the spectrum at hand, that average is 12.8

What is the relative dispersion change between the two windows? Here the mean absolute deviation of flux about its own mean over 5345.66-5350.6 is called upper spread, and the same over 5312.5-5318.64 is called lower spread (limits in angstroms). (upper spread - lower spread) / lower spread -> 9.3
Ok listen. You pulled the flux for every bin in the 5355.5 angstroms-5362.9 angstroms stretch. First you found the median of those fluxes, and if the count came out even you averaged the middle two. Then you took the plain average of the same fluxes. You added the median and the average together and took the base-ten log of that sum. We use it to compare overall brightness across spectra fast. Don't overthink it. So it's 1.44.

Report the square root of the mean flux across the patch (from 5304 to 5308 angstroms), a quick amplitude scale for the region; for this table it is 3.70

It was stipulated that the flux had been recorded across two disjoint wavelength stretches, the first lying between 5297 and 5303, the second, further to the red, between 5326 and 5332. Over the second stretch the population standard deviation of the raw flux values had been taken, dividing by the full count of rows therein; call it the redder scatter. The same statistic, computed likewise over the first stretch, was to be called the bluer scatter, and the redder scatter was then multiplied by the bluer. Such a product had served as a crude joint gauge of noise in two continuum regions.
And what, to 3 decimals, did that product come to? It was 0.053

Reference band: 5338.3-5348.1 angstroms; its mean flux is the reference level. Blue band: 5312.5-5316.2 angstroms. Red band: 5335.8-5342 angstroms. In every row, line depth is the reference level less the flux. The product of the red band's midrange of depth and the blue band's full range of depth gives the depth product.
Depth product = 0.01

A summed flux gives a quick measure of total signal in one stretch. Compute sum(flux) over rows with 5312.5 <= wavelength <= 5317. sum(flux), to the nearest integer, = 53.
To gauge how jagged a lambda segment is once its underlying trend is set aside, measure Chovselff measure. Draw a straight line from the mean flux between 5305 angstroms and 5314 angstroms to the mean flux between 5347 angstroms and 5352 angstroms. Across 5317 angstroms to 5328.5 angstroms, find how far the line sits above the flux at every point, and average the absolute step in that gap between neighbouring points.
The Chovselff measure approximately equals 0.069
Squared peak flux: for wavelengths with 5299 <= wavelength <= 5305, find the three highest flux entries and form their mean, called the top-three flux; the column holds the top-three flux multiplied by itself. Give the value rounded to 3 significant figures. 191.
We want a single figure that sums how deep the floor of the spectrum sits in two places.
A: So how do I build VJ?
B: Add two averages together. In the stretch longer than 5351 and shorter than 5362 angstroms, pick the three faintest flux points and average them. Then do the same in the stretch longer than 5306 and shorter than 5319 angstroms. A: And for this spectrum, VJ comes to 26.8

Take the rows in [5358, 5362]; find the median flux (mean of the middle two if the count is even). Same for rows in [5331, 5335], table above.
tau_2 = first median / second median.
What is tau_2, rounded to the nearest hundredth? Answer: 1.11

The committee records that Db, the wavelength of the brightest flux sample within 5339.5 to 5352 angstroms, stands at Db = 5351.20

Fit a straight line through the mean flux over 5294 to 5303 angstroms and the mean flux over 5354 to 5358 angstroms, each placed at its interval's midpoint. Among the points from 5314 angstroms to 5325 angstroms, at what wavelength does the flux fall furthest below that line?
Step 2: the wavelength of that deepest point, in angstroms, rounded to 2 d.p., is 5314.36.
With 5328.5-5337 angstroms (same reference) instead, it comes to 5335.20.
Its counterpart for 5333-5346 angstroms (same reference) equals 5335.20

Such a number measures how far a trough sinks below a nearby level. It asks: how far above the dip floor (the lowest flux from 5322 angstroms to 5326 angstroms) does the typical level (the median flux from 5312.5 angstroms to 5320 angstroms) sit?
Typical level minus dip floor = -0.2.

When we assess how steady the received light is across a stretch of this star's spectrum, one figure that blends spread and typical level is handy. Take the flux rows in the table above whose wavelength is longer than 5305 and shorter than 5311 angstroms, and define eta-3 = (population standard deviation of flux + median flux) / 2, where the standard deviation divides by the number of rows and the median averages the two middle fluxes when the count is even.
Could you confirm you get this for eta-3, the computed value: 6.81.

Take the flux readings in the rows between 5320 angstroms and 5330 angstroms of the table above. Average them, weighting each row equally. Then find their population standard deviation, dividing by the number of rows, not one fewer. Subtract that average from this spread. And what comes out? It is -13.0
